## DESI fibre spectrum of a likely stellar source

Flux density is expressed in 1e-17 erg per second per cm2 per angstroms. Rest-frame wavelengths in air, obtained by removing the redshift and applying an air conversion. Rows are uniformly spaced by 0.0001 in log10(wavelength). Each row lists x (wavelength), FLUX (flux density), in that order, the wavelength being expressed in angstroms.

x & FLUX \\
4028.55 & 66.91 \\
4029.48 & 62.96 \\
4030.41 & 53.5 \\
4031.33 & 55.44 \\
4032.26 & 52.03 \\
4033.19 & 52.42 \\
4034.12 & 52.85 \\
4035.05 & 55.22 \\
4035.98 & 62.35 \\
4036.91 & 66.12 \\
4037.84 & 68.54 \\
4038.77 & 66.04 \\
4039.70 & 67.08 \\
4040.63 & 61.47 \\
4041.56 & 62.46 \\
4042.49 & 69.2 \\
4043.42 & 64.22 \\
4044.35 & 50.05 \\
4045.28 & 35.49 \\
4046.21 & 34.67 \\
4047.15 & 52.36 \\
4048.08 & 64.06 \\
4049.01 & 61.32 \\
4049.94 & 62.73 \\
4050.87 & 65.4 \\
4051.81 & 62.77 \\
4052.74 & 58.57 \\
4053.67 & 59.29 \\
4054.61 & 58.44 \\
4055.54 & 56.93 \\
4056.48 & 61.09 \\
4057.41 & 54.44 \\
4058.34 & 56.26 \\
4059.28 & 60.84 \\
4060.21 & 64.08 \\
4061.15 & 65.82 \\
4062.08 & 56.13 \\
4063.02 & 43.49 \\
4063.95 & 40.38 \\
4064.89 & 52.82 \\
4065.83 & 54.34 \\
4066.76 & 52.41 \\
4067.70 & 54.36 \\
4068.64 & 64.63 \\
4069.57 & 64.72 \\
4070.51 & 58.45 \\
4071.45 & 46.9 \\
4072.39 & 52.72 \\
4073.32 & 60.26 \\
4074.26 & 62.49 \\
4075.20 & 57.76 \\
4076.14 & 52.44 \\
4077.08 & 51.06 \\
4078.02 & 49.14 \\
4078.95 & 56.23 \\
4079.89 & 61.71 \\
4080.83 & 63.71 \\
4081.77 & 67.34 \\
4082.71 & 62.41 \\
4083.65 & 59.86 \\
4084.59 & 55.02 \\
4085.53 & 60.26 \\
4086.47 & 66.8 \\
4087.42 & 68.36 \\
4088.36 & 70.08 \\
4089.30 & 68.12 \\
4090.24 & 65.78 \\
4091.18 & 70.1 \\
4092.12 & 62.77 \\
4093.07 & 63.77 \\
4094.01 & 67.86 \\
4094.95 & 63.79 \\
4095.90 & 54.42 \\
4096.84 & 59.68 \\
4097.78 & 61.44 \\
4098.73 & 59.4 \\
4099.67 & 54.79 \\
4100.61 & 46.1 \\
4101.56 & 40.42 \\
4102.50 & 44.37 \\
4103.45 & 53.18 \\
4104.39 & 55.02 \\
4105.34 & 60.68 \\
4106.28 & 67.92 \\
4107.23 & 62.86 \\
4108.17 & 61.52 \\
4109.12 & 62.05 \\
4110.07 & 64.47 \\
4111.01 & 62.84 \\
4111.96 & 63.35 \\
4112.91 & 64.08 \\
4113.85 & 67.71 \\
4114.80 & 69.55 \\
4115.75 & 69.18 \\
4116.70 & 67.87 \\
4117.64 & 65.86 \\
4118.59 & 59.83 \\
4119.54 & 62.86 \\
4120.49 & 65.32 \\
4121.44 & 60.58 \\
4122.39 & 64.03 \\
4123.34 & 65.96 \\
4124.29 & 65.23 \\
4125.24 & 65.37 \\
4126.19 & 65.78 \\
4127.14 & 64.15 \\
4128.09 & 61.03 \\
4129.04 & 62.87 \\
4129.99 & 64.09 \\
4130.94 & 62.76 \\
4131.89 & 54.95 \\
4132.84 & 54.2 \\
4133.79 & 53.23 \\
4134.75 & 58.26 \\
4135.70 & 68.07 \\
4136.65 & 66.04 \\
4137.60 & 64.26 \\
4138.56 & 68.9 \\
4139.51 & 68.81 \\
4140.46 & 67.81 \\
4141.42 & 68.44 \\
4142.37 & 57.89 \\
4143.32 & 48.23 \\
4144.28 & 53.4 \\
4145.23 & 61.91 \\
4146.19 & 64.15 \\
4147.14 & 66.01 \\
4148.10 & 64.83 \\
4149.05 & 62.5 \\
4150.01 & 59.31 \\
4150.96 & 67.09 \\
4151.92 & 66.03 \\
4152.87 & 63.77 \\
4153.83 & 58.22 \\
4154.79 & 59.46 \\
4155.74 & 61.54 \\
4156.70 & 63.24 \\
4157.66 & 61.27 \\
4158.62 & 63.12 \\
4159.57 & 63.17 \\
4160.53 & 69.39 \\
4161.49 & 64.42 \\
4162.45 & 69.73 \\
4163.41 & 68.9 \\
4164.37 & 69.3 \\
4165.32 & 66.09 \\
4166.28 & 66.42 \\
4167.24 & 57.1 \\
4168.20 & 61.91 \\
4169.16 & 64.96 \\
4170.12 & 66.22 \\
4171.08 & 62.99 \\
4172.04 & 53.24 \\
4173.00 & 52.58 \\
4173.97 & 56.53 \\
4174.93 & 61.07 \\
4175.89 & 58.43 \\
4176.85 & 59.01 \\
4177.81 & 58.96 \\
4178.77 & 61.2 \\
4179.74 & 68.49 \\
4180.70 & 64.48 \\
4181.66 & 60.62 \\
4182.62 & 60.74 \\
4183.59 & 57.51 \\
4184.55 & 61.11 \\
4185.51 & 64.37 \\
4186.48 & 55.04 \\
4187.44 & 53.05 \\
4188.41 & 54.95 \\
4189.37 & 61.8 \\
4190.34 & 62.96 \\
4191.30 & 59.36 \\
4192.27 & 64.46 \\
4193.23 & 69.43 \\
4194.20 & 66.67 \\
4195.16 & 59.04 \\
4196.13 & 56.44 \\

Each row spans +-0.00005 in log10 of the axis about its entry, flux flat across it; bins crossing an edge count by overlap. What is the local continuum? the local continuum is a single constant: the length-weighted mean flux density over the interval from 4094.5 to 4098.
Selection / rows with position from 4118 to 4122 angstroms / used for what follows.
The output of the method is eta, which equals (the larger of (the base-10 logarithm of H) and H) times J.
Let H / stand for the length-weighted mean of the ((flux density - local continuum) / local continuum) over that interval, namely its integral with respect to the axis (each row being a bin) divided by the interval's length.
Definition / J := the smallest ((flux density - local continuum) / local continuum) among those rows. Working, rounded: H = 0.04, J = 0.00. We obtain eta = 0.0001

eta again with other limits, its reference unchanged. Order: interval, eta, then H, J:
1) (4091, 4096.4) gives -0.0055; 0.06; -0.09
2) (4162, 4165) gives 0.0245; 0.16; 0.15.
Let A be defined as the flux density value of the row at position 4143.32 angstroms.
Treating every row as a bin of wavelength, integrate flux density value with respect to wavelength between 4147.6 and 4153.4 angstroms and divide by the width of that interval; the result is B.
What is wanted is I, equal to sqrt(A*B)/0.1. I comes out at 555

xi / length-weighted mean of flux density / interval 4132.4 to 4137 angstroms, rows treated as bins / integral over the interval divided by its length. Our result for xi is 59.8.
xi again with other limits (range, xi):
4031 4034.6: 53.0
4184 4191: 59.1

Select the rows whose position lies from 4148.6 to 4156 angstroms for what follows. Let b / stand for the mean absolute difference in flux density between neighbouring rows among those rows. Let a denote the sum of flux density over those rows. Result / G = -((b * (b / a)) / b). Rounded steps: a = 498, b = 3.3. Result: -0.007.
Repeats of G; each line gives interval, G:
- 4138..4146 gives -0.010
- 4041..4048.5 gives -0.023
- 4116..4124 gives -0.007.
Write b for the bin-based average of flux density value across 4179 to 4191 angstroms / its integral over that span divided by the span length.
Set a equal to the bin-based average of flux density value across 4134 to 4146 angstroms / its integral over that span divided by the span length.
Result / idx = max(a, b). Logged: 62.5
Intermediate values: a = 62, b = 60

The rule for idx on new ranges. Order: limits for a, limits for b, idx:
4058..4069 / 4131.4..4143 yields 62.4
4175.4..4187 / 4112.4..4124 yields 65.2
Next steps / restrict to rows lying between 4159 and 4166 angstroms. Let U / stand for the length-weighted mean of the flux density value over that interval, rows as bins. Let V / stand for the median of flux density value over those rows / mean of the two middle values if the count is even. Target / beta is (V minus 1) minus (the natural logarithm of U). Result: 64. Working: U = 67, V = 68.9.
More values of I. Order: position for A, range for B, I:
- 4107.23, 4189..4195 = 634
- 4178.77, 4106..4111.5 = 623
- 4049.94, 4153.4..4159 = 619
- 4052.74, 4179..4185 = 603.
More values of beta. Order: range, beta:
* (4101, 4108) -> 50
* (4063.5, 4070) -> 49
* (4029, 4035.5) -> 48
